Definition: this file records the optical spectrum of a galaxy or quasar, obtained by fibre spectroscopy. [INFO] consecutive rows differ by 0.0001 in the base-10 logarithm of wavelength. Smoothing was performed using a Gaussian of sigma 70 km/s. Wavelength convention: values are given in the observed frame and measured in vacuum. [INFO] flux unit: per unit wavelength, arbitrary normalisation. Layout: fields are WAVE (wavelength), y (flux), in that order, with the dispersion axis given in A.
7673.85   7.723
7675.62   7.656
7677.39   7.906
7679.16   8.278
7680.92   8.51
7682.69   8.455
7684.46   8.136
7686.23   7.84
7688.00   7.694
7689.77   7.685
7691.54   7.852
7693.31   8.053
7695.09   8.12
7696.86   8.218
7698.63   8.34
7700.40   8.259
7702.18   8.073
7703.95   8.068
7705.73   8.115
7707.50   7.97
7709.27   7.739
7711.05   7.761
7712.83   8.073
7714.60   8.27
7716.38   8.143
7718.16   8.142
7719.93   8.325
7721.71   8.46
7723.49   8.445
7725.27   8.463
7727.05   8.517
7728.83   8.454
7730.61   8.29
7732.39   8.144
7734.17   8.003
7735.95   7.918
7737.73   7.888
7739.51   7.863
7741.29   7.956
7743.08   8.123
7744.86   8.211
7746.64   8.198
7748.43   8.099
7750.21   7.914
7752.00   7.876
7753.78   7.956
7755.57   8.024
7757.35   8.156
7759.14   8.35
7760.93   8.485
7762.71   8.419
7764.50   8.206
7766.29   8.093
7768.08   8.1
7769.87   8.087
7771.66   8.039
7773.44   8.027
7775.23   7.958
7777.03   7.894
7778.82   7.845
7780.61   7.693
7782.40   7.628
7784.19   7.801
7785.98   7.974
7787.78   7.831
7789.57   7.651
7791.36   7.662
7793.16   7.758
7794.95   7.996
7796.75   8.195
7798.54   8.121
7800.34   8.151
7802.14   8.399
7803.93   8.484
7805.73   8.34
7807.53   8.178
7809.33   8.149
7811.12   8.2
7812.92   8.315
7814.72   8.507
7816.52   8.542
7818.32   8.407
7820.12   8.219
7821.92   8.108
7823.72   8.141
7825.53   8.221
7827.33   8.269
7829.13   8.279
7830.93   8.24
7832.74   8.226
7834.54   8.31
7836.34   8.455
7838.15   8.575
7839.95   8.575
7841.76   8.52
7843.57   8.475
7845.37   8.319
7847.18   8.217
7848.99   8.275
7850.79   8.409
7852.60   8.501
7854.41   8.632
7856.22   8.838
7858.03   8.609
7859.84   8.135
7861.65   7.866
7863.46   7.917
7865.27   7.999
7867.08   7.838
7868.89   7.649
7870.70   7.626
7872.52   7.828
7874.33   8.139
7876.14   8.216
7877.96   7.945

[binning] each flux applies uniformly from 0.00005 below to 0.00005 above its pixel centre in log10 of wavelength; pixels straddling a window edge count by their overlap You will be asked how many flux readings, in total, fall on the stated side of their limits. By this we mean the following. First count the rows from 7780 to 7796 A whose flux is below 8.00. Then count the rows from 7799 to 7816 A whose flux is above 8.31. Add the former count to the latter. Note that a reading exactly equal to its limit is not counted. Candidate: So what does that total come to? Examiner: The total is 14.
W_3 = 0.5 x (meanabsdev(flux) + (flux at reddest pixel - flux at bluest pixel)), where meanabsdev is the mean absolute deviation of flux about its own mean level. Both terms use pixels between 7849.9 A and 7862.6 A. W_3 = -0.15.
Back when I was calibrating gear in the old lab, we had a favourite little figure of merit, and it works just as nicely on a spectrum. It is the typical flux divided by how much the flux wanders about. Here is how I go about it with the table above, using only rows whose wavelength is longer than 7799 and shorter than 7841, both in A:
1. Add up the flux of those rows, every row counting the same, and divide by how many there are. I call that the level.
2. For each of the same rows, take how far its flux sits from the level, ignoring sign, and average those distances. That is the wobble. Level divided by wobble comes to 67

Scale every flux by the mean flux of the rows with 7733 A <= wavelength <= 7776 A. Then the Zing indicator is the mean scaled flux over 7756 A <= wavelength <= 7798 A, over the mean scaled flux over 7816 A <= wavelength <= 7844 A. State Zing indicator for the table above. 0.96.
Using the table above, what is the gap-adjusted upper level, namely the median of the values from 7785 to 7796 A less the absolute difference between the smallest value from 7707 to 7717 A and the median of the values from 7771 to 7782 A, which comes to 7.61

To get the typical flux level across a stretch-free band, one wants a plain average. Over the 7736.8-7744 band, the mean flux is 7.96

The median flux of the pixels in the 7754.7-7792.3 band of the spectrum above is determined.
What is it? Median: 8.02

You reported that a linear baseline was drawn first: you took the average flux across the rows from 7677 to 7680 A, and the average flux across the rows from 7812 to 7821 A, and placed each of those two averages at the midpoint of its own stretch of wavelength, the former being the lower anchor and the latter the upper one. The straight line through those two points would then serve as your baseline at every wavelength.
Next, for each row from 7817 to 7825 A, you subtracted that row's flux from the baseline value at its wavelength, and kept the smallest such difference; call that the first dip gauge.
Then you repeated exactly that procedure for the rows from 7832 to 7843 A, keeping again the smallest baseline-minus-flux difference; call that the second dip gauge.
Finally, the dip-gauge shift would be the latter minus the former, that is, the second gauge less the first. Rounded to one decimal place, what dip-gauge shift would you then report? -0.1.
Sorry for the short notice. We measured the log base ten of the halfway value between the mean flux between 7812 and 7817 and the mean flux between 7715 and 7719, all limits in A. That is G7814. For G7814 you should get 0.919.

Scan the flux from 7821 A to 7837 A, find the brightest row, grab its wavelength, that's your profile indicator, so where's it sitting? 7836.34 A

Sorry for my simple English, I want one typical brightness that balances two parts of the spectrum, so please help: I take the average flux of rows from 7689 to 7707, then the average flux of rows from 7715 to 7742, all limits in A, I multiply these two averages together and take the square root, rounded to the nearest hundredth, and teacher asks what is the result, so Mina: 8.14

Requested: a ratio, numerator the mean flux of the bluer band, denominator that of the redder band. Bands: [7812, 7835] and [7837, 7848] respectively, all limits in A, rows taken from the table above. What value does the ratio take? 0.982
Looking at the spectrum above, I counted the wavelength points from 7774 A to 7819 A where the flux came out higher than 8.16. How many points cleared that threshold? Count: 10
